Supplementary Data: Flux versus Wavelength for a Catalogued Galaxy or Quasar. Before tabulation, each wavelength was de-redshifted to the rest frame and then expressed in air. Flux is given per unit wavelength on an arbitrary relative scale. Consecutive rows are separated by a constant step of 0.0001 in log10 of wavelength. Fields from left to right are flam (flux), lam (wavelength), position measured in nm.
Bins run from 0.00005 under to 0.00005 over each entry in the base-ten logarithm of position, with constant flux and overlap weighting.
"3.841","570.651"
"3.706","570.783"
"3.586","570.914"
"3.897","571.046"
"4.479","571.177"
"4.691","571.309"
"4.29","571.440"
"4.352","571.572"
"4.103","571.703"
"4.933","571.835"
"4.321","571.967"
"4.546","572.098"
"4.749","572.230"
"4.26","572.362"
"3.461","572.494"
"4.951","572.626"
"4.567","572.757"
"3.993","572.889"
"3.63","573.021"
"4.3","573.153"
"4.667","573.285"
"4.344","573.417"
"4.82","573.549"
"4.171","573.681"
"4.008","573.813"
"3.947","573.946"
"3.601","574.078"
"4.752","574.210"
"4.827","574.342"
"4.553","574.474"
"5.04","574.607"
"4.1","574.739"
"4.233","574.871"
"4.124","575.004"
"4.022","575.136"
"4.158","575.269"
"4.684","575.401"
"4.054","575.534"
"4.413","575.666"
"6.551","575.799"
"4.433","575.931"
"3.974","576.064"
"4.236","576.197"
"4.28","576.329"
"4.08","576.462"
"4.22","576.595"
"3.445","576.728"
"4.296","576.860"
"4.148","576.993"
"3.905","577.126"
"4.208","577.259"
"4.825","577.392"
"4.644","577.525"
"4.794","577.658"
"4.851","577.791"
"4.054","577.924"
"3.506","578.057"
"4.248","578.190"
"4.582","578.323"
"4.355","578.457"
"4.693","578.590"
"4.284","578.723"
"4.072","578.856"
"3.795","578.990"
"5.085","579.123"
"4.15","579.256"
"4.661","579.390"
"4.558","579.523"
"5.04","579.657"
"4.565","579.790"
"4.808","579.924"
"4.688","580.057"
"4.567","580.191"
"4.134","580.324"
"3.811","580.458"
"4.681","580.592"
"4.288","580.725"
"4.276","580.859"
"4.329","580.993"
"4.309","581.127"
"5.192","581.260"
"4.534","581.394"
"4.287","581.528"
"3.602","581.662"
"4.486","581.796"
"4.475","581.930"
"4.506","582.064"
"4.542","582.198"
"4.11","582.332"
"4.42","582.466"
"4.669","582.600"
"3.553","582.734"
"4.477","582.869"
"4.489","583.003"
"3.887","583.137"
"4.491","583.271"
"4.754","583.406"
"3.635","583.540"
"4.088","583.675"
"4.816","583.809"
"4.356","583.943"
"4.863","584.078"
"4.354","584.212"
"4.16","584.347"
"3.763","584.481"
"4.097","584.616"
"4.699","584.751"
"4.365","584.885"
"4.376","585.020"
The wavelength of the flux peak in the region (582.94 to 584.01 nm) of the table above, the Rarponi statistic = 583.809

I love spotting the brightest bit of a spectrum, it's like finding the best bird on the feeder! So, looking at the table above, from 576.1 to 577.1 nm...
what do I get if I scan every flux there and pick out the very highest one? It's 4.296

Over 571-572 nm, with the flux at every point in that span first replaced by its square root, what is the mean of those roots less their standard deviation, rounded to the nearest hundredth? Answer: 2.02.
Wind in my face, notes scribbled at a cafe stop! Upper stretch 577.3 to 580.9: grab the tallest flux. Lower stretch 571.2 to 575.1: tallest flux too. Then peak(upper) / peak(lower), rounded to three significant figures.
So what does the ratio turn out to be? 1.01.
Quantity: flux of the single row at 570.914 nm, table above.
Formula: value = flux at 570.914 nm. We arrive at 3.586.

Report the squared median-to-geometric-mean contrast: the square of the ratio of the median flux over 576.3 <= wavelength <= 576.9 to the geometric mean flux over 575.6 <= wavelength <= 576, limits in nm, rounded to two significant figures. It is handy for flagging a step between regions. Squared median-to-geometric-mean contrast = 0.70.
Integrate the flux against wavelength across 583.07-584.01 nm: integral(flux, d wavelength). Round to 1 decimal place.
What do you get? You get 4.0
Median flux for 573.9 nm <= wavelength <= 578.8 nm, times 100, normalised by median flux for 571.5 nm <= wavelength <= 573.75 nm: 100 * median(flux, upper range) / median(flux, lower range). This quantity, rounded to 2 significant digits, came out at 98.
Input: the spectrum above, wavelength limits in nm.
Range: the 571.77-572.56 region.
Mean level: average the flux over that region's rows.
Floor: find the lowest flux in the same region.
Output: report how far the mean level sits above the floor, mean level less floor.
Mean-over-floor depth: 0.9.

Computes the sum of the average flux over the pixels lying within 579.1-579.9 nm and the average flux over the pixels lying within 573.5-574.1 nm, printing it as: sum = 8.8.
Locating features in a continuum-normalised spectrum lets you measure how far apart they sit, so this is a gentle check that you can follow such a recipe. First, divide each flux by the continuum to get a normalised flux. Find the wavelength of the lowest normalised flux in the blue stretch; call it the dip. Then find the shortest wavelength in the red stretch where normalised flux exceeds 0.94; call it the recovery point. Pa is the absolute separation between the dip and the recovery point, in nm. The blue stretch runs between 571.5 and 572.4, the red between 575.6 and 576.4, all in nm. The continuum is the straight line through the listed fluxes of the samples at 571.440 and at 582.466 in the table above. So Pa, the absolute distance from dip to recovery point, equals 3.96 nm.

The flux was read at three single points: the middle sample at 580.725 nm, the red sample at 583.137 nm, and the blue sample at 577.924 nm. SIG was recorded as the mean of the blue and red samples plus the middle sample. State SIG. 8.3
